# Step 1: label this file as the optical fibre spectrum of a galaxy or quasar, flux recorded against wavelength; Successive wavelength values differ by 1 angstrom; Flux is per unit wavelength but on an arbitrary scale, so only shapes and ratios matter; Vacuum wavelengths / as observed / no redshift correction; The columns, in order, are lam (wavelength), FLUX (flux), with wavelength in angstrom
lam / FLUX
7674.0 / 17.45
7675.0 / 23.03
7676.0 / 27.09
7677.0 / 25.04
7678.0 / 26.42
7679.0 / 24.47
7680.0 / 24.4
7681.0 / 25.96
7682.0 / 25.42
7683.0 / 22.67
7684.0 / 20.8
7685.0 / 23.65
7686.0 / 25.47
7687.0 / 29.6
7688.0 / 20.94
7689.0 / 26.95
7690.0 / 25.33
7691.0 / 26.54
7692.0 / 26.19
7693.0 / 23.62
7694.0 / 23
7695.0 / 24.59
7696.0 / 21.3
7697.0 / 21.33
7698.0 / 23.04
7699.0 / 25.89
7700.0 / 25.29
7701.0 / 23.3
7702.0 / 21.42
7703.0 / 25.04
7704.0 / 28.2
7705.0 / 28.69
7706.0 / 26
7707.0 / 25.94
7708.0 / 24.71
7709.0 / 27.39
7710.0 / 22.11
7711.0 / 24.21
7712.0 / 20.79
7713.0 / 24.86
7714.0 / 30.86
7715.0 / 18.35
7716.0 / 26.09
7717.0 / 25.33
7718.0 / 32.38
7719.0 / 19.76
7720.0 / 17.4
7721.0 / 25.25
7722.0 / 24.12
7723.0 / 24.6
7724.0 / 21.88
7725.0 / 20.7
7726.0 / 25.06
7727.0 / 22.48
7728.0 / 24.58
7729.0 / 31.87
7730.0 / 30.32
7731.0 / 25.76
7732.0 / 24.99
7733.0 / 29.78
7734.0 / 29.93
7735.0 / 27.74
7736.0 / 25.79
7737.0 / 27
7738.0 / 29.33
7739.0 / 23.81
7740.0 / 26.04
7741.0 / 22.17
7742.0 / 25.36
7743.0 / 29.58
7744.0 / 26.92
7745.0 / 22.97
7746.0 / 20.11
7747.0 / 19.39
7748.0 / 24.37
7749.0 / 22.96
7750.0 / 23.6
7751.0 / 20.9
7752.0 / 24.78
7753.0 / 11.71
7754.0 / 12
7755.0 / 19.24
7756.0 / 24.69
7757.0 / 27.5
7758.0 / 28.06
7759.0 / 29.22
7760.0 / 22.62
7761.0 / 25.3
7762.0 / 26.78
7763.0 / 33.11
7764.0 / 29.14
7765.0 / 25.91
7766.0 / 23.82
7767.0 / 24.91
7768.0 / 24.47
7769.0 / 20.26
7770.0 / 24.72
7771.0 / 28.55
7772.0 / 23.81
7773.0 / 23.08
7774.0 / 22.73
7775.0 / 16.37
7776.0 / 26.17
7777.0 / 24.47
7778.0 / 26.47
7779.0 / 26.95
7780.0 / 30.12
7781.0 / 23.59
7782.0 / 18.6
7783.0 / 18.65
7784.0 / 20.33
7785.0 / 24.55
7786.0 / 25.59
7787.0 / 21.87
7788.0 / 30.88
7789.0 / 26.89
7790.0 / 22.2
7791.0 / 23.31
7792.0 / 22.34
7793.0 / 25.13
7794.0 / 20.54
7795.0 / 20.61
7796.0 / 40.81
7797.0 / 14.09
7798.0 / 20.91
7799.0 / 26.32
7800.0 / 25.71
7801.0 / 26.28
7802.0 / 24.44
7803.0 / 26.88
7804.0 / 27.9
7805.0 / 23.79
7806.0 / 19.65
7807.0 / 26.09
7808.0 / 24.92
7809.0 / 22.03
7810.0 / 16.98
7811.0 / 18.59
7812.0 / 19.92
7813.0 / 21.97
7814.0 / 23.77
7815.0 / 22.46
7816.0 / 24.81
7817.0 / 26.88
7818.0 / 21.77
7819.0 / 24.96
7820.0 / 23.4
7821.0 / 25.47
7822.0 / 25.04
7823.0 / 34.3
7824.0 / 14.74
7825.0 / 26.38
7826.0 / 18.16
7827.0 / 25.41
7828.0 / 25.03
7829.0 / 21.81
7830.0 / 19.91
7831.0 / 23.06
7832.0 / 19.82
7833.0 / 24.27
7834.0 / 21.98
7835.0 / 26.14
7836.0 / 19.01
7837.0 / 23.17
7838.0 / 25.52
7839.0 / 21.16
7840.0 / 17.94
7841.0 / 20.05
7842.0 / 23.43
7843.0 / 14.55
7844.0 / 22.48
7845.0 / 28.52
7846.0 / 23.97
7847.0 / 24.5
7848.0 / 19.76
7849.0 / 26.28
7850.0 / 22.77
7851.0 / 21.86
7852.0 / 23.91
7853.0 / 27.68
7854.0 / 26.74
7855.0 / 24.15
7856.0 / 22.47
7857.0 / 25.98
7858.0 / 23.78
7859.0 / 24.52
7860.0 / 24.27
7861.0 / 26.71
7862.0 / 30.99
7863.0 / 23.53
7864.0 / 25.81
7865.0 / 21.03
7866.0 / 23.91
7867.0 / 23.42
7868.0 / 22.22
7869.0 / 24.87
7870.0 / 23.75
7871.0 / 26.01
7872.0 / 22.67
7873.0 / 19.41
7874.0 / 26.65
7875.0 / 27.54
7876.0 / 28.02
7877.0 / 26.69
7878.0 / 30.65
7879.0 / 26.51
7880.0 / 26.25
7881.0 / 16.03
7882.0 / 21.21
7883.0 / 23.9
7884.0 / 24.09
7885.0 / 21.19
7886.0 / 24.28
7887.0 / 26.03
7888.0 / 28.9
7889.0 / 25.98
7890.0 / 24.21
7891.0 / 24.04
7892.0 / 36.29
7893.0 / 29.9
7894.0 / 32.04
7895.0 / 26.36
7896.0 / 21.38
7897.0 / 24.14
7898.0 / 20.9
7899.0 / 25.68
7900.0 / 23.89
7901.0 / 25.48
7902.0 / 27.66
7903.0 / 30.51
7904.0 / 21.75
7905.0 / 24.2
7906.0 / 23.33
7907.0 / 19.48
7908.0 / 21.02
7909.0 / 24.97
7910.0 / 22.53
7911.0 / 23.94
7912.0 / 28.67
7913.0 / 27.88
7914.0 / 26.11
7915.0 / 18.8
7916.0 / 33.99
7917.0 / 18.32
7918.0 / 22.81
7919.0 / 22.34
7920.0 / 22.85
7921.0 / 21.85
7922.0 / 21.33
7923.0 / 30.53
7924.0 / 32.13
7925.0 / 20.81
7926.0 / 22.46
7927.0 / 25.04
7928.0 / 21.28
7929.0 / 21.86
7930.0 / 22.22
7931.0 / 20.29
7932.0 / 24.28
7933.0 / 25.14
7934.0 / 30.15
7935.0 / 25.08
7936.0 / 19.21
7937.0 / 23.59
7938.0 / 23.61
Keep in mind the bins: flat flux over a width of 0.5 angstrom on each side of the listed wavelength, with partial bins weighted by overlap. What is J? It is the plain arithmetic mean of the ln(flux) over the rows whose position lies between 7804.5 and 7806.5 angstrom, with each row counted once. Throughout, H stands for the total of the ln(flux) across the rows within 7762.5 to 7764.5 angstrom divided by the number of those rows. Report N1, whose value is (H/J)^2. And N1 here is 1.25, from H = 3.44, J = 3.07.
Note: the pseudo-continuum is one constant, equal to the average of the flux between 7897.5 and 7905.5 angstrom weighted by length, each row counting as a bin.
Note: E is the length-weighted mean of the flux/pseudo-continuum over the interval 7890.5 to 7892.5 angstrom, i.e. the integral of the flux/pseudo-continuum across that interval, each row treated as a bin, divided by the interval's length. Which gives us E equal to 1.21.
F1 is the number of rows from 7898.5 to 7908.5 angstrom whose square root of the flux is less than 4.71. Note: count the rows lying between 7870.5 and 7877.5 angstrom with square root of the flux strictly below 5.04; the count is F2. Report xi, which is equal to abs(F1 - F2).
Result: 1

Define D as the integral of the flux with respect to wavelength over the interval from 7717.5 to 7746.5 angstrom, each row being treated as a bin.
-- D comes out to 738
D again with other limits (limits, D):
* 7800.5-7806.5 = 149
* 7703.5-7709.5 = 161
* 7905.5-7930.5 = 597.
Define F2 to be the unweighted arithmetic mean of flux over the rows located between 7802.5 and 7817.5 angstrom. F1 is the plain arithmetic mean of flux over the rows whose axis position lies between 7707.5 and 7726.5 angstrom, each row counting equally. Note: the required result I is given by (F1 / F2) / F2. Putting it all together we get 0.0449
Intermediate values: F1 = 24.0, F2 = 23.1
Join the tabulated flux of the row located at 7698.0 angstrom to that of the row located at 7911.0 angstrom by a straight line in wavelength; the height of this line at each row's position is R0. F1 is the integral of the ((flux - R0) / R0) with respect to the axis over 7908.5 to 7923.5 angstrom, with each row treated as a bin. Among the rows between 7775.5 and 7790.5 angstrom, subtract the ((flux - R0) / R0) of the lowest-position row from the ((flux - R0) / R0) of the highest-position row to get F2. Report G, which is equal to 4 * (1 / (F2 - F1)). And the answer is -8.2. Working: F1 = 0.3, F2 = -0.172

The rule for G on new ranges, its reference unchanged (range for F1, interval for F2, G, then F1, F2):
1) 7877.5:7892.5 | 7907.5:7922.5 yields -4.4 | 0.9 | 0.011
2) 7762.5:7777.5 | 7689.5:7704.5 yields -5.0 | 0.9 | 0.122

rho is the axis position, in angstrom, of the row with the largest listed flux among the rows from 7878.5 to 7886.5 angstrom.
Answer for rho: 7879.0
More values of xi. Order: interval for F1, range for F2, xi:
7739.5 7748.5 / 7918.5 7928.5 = 5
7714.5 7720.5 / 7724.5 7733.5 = 2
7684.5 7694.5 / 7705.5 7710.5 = 1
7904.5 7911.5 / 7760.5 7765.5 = 1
